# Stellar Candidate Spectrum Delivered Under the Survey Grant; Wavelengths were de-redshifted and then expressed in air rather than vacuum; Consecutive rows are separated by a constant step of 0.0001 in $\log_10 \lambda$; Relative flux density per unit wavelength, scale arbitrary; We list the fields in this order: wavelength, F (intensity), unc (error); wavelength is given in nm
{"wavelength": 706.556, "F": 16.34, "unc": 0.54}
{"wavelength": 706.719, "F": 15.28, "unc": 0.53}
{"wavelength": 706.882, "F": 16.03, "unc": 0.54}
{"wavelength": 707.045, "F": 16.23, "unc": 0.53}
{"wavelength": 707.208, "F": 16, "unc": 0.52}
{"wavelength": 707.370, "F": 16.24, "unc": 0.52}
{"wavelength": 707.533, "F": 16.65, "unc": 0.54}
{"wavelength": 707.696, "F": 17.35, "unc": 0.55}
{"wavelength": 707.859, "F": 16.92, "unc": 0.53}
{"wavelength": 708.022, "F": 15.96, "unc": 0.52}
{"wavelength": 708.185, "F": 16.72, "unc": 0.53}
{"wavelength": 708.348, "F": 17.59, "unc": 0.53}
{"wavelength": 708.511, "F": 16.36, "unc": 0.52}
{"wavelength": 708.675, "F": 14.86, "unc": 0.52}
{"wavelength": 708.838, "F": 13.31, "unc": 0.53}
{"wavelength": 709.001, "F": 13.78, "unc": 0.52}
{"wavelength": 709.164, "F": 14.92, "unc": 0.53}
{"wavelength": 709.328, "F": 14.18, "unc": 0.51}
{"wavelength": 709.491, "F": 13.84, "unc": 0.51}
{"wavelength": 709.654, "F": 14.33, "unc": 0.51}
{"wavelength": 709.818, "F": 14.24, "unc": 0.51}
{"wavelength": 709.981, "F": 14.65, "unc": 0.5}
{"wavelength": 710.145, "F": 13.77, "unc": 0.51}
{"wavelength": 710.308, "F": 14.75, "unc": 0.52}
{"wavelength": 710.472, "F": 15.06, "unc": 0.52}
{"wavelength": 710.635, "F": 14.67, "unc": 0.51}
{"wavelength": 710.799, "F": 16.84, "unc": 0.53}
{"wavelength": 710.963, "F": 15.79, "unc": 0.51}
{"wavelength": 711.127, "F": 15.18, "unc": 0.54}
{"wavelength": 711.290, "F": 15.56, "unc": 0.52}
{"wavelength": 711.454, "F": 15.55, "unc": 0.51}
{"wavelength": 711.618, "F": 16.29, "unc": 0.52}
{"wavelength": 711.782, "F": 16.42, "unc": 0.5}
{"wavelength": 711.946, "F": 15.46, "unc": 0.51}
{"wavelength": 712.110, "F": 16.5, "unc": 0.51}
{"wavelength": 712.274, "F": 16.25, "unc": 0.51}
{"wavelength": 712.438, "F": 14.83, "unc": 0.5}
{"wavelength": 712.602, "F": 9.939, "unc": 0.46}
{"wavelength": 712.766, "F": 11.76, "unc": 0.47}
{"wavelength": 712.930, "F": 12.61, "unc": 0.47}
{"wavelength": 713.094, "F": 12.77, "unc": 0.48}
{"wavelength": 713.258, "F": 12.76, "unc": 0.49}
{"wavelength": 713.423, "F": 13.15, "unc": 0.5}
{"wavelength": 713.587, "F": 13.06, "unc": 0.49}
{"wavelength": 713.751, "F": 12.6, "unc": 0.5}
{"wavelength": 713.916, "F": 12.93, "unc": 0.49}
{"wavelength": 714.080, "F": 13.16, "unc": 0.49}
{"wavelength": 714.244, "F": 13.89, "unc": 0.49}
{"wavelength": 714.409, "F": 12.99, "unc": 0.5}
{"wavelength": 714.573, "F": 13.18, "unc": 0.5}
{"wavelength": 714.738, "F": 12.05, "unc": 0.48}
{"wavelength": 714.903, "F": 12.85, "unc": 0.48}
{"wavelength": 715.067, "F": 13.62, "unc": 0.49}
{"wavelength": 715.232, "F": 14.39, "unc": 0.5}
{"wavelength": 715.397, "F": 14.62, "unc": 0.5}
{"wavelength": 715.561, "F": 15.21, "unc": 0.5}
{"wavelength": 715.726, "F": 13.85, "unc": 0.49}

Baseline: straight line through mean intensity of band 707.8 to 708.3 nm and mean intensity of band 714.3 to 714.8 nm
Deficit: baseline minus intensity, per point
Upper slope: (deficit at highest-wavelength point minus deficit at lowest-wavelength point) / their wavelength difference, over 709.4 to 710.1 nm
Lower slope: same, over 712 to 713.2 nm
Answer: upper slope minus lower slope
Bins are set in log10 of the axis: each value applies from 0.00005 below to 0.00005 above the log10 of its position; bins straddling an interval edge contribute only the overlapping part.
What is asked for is -5.4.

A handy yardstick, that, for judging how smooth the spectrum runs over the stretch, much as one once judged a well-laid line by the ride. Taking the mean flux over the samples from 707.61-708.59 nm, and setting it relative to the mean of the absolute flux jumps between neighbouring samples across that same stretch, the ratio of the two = 19.8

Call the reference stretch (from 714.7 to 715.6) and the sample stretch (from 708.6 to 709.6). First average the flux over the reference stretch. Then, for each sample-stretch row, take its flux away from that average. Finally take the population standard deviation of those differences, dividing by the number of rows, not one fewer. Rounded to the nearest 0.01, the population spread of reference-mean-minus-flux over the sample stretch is 0.58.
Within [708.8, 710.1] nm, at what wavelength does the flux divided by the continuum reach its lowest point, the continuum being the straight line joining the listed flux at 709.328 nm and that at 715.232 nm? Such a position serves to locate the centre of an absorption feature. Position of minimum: 708.838 nm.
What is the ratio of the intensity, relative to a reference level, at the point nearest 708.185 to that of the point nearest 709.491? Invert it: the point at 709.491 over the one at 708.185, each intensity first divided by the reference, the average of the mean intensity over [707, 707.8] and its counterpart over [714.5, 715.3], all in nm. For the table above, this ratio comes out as 0.83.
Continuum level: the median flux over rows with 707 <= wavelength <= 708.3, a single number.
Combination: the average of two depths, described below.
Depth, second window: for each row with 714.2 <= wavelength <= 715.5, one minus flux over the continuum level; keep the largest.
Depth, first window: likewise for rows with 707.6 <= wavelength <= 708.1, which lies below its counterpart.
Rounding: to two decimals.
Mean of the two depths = 0.15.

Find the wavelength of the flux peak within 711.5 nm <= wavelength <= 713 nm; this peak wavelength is 712.110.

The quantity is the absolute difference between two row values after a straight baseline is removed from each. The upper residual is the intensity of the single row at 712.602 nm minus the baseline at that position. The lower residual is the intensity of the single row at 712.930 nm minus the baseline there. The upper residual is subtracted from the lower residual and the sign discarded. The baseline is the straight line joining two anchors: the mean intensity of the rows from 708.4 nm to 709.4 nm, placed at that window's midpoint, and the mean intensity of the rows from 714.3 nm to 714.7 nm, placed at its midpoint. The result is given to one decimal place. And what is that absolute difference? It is 2.8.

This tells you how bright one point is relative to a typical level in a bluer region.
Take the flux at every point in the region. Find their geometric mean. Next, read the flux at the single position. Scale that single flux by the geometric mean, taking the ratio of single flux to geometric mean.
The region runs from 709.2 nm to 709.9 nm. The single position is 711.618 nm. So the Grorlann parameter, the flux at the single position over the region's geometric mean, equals 1.15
